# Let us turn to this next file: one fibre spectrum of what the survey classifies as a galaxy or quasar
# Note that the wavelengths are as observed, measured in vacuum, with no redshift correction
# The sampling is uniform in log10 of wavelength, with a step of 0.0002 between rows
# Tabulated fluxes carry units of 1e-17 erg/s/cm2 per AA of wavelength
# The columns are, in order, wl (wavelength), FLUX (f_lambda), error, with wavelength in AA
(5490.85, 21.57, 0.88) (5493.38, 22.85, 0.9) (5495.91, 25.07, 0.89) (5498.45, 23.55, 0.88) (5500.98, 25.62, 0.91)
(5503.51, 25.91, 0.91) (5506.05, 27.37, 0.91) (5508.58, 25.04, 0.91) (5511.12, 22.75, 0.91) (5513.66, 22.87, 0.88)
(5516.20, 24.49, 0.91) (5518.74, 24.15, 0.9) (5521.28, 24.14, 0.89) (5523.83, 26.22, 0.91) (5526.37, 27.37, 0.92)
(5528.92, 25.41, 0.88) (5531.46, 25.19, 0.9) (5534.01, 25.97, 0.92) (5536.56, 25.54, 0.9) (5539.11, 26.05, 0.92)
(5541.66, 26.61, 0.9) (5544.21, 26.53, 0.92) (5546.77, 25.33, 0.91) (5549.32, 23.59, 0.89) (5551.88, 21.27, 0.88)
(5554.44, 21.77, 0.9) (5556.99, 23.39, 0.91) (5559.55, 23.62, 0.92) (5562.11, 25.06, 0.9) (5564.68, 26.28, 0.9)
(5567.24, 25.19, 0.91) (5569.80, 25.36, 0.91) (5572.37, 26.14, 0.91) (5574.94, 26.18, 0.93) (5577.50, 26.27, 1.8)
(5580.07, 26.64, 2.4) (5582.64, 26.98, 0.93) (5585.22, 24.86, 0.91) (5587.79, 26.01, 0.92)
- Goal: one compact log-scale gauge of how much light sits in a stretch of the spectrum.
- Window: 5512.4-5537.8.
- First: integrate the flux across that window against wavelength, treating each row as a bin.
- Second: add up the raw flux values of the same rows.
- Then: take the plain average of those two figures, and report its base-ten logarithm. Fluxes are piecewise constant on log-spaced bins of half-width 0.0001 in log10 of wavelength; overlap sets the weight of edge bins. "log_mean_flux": 2.65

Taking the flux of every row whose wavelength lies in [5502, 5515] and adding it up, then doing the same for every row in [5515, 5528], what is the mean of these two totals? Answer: 125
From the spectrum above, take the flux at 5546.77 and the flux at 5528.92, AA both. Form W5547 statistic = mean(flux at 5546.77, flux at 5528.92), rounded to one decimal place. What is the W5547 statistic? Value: 25.4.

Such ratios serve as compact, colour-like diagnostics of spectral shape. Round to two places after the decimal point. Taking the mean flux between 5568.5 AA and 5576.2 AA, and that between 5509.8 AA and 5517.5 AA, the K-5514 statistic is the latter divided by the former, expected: 0.90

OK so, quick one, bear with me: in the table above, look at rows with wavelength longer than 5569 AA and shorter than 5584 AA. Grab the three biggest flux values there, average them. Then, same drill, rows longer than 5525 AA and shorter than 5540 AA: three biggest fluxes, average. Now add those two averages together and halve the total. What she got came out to 26.5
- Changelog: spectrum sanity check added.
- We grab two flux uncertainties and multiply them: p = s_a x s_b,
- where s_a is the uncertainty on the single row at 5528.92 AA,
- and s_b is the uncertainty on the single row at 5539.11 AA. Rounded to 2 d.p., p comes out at 0.81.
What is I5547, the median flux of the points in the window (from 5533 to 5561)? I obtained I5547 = 25.3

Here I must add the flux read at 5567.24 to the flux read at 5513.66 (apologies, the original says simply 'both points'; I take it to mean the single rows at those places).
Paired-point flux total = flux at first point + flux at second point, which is 48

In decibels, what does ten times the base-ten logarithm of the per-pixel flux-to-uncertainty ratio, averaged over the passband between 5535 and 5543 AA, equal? 14.59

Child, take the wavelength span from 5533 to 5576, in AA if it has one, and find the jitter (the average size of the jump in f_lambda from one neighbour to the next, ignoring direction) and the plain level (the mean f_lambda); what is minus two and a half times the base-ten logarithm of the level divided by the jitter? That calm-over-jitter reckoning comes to -3.642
